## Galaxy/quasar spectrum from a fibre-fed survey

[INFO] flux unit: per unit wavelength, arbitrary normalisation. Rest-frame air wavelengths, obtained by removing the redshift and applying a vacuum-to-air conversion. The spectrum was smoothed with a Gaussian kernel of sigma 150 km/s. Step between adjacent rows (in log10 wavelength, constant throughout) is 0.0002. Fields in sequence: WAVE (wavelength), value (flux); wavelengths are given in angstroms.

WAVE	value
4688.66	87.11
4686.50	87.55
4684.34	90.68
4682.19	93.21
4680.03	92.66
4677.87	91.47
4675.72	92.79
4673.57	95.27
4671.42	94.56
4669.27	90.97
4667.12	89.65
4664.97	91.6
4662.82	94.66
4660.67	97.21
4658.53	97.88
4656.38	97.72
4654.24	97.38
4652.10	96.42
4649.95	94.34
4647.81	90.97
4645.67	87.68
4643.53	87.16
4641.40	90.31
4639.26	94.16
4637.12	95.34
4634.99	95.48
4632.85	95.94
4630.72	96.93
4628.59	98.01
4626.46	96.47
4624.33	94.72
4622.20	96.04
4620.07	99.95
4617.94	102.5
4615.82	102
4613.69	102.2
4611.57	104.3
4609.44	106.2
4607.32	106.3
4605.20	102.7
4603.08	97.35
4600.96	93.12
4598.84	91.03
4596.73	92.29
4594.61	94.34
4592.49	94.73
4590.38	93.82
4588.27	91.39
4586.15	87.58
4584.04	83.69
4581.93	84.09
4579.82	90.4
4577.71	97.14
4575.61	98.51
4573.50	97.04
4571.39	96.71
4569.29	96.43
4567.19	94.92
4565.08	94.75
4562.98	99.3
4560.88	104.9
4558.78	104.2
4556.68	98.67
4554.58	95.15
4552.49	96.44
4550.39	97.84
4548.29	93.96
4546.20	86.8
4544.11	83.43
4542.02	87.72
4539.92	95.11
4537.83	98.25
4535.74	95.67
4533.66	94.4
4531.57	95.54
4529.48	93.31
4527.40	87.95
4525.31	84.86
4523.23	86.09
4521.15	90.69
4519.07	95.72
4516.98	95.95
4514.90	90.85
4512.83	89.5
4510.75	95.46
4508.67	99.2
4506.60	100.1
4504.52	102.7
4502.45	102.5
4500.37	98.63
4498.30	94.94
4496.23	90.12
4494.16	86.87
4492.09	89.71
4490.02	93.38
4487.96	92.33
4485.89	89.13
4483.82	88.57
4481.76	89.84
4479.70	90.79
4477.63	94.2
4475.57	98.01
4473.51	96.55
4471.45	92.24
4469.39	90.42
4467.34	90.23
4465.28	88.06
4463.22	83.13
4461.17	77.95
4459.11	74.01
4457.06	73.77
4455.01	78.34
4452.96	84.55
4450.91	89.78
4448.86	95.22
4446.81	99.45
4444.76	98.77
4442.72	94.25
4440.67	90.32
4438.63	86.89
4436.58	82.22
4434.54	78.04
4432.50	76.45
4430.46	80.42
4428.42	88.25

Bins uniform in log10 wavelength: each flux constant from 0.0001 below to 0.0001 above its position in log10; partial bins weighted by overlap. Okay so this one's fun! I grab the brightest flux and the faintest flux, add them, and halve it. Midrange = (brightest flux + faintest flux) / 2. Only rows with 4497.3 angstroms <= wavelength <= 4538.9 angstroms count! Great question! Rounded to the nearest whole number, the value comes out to 94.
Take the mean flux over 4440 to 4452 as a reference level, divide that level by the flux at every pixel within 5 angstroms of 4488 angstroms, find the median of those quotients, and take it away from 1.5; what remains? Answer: 0.445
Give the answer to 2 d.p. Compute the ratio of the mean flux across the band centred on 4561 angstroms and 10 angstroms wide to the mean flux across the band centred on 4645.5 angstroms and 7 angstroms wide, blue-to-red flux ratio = 1.13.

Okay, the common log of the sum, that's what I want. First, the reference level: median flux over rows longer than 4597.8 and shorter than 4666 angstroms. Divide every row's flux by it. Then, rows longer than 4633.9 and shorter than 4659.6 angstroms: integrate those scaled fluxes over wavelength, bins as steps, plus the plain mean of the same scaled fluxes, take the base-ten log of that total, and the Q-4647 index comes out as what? 1.41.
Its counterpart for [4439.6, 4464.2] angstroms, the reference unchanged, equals 1.36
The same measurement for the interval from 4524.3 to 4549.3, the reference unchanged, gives 1.39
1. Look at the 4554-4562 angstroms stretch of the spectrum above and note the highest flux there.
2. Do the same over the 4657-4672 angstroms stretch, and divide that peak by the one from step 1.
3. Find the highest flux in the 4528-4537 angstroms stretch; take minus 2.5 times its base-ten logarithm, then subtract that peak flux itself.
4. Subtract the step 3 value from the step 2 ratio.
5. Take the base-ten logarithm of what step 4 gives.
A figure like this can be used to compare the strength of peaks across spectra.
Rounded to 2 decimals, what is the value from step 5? 2.01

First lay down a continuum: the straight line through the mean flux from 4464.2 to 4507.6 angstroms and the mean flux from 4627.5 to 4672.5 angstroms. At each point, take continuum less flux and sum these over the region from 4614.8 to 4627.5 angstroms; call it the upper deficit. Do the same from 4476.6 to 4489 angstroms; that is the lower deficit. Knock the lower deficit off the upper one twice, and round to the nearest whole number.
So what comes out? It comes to -58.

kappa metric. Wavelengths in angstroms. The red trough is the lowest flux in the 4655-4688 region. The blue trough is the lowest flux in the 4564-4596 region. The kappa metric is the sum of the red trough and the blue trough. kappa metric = 171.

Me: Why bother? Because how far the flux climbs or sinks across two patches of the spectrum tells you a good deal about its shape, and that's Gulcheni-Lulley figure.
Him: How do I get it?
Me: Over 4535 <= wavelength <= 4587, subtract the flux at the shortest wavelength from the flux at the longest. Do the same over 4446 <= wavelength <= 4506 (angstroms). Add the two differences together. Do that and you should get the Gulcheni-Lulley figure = -5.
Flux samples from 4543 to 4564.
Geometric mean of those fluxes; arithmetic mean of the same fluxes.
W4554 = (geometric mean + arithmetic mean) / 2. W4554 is 96.0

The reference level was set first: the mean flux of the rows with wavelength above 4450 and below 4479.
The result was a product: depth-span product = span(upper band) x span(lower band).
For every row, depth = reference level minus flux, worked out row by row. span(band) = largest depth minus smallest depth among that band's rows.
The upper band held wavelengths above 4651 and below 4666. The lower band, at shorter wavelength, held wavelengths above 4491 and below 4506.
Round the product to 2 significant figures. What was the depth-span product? 99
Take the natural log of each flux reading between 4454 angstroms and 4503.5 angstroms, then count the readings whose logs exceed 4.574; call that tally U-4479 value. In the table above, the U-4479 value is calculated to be 3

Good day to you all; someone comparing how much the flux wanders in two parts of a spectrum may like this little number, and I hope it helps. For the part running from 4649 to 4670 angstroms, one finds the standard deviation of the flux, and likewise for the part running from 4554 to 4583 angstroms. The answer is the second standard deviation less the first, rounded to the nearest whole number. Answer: 2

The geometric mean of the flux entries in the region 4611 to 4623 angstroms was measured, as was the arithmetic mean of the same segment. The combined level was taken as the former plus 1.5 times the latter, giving 253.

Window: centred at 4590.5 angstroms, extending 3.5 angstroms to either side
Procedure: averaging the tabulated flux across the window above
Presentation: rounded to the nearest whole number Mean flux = 93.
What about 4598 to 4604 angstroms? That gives 94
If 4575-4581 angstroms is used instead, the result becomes 95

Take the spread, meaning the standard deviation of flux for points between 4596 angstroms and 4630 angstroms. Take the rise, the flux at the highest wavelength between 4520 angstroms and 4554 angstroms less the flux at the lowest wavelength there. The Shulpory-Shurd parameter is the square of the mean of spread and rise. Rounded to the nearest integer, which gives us 28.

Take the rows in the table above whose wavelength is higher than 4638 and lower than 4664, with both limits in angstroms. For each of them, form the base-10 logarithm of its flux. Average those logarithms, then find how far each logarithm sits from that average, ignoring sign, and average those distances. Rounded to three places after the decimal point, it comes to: 0.015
